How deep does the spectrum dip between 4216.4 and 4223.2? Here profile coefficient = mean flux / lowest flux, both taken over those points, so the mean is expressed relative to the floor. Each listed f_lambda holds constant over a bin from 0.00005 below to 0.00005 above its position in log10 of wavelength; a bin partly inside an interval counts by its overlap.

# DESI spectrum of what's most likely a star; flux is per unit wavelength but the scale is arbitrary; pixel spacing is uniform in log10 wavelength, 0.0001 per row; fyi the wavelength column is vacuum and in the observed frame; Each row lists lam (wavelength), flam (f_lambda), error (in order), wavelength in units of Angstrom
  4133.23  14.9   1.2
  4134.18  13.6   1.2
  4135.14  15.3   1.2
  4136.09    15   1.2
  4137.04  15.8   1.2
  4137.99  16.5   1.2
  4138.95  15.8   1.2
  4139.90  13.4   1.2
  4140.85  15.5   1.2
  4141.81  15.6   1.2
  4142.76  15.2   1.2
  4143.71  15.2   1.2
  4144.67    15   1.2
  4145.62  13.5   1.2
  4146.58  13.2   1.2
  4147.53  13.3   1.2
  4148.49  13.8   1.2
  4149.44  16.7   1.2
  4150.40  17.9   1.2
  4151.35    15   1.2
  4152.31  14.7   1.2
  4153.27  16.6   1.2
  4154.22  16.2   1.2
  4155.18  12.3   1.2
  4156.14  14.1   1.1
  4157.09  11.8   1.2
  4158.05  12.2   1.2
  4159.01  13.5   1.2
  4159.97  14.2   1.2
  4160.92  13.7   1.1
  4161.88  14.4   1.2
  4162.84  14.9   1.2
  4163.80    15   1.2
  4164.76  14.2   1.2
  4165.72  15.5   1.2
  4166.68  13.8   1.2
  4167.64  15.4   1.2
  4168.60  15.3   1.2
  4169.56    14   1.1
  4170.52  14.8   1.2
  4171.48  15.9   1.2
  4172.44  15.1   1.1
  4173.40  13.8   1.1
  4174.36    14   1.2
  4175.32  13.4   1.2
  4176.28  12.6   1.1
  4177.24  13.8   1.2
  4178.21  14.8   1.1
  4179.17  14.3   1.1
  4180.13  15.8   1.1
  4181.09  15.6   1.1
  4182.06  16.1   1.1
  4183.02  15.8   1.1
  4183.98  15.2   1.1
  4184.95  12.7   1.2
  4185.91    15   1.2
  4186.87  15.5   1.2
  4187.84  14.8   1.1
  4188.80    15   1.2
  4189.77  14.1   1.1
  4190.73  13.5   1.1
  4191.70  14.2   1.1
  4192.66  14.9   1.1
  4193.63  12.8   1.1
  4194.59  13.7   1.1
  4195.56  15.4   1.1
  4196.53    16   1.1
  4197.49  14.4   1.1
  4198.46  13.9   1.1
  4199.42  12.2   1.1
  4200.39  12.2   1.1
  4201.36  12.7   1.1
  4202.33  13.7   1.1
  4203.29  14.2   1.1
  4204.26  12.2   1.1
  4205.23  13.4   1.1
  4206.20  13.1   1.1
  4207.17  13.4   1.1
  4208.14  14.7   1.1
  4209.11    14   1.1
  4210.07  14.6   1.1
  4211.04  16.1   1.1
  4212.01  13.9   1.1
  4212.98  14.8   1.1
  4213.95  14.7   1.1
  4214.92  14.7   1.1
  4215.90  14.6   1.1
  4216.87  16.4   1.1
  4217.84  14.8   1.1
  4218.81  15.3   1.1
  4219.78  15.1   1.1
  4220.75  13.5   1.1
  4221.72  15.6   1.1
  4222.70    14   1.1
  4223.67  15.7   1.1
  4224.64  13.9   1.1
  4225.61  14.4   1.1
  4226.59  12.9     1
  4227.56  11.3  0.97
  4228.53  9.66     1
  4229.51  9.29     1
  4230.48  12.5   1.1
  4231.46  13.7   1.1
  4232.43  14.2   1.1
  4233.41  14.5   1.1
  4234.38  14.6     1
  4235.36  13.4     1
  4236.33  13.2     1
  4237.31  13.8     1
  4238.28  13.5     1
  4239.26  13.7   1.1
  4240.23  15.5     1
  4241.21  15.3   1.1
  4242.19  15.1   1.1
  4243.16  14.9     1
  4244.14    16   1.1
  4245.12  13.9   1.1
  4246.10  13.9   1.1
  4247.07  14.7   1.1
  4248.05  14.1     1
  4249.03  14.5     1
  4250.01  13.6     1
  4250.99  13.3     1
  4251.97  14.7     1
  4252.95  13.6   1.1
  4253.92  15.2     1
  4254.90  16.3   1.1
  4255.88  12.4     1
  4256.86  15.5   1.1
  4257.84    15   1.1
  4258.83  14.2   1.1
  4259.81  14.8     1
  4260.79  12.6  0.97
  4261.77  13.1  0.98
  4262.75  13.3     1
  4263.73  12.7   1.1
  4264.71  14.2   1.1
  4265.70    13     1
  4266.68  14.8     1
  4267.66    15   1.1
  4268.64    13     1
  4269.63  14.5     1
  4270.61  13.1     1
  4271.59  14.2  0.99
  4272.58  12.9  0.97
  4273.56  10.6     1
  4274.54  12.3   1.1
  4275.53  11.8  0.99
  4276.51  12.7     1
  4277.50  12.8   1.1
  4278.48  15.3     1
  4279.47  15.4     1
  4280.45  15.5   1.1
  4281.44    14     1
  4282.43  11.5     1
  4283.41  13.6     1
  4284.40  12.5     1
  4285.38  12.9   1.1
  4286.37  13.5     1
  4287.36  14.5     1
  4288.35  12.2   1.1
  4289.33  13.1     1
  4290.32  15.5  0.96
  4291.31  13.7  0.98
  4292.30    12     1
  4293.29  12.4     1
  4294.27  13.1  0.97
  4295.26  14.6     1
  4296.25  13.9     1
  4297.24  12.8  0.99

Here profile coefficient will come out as 1.11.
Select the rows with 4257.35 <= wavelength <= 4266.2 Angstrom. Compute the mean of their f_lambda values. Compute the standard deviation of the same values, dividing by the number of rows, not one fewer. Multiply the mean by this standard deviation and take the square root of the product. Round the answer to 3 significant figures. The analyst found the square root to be 3.42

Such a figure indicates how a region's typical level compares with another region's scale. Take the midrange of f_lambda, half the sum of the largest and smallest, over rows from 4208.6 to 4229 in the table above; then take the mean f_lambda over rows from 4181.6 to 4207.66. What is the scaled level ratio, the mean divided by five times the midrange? 0.216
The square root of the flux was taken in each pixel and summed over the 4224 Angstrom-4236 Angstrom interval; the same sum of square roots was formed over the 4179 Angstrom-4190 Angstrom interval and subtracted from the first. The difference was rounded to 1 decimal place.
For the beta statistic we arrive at -3.5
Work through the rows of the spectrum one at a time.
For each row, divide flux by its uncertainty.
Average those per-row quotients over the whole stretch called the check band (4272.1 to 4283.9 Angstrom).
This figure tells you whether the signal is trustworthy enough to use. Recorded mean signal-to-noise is 12.9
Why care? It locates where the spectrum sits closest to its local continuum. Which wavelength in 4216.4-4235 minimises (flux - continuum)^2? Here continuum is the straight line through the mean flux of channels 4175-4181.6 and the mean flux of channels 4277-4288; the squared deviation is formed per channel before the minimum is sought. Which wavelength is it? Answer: 4222.70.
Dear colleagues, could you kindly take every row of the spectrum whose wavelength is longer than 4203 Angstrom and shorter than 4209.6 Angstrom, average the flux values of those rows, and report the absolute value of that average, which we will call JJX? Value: 13.6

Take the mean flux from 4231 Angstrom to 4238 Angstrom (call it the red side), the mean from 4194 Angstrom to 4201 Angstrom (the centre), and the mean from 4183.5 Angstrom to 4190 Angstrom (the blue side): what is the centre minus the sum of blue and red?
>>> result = -14.6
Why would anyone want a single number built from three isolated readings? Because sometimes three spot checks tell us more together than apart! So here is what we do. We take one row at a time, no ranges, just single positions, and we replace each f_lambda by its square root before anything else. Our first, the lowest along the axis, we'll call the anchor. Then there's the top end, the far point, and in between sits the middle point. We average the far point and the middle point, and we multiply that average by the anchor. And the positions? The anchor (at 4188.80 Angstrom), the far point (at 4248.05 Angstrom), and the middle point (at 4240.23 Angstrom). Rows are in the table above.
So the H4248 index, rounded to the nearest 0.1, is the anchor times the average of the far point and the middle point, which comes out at 14.9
